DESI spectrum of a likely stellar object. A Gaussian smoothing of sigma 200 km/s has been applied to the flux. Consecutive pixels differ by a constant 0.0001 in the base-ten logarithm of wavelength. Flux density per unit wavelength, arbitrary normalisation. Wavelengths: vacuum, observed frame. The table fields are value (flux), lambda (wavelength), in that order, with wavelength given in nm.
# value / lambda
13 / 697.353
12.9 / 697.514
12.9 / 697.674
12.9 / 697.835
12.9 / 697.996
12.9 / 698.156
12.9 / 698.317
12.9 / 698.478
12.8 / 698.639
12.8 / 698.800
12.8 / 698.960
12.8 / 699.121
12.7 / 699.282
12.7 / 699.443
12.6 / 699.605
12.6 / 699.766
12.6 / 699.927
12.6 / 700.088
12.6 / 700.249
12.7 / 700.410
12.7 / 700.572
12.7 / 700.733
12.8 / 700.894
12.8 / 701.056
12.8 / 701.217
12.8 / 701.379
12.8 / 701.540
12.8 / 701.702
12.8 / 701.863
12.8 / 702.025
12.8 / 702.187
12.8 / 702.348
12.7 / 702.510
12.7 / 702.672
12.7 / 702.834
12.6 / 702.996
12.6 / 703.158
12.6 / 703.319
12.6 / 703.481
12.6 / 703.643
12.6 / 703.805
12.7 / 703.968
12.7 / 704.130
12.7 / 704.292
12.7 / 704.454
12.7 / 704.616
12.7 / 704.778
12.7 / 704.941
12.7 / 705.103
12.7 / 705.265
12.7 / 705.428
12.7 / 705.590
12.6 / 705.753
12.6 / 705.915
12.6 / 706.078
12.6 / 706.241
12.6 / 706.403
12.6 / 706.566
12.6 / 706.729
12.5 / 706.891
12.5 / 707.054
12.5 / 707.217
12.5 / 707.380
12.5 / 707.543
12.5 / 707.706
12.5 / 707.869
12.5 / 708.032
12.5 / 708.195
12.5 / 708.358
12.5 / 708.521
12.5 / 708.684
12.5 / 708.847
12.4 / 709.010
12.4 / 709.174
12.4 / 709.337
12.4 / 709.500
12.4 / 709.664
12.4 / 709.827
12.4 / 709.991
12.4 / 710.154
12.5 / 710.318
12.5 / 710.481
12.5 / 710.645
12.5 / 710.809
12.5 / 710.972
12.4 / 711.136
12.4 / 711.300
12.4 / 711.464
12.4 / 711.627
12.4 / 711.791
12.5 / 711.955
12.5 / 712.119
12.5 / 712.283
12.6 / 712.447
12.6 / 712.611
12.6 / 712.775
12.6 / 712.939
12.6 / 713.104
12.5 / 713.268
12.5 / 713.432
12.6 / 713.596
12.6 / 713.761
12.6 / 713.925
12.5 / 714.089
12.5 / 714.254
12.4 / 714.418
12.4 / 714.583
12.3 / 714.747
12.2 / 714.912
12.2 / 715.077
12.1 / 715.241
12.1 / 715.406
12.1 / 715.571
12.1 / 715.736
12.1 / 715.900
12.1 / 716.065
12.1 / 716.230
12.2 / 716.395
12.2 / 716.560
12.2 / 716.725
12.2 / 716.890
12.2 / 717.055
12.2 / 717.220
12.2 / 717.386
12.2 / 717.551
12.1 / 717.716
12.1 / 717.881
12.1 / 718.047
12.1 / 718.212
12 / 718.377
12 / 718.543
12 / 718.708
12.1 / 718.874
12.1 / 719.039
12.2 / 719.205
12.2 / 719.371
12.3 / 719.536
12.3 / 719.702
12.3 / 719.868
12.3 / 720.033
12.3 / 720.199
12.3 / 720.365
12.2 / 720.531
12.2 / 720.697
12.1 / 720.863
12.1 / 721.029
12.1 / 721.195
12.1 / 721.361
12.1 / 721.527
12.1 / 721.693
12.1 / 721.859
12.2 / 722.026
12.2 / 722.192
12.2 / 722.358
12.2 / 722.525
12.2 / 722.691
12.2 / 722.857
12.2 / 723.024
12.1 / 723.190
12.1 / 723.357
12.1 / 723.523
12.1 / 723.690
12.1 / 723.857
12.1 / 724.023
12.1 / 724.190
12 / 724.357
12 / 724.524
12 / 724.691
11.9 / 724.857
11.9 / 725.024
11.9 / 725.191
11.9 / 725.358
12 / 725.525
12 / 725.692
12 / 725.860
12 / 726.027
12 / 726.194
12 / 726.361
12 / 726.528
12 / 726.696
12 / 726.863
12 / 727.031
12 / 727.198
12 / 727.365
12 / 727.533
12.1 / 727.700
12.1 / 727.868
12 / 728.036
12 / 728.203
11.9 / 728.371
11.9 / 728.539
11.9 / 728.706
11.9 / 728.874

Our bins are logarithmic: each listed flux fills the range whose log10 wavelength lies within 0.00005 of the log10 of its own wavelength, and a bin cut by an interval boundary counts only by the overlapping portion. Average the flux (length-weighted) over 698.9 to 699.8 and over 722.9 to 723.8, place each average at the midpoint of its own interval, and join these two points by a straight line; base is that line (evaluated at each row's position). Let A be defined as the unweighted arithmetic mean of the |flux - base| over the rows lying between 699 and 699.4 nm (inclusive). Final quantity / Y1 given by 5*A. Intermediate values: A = 0.055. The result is 0.28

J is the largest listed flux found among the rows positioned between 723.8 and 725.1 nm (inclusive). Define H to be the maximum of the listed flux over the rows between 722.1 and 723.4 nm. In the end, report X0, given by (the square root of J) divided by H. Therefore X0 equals 0.285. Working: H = 12.2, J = 12.1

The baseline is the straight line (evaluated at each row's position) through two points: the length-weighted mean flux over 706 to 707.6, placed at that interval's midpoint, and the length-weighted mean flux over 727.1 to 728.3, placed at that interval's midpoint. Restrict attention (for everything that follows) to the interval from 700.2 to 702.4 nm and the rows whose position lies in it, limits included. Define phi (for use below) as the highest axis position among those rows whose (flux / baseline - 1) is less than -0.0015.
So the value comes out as 700.249 nm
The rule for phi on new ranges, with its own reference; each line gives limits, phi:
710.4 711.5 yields 711.464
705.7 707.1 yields 707.054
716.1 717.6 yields 717.551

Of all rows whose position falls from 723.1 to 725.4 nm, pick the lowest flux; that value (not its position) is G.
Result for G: 11.9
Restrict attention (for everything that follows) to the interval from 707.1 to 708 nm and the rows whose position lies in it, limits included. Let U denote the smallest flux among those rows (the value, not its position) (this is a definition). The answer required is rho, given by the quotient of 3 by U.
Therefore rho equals 0.240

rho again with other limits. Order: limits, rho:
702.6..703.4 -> 0.238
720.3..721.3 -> 0.248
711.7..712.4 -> 0.242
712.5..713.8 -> 0.240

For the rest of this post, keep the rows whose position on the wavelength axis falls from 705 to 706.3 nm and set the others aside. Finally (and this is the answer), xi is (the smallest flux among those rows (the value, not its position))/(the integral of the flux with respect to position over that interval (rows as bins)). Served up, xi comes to 0.766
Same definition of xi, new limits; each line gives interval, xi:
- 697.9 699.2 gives 0.766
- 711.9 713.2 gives 0.766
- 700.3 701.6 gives 0.766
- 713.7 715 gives 0.755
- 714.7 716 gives 0.766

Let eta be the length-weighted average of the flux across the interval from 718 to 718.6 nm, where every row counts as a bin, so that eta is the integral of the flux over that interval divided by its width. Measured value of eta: 12.1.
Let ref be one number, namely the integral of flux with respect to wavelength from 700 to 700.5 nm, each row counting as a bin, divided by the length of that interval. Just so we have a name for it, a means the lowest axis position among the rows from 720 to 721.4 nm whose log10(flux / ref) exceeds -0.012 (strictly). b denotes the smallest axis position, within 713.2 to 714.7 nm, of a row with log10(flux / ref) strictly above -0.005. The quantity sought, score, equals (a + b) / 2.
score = 716.65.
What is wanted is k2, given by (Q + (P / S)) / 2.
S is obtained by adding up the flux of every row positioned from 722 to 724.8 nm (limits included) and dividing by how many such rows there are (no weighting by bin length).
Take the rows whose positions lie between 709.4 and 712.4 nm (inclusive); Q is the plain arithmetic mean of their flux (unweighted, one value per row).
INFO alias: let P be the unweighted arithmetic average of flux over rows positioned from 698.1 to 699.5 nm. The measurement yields 6.75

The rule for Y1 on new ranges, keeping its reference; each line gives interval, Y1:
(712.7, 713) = 1.17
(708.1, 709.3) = 0.19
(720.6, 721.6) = 0.29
